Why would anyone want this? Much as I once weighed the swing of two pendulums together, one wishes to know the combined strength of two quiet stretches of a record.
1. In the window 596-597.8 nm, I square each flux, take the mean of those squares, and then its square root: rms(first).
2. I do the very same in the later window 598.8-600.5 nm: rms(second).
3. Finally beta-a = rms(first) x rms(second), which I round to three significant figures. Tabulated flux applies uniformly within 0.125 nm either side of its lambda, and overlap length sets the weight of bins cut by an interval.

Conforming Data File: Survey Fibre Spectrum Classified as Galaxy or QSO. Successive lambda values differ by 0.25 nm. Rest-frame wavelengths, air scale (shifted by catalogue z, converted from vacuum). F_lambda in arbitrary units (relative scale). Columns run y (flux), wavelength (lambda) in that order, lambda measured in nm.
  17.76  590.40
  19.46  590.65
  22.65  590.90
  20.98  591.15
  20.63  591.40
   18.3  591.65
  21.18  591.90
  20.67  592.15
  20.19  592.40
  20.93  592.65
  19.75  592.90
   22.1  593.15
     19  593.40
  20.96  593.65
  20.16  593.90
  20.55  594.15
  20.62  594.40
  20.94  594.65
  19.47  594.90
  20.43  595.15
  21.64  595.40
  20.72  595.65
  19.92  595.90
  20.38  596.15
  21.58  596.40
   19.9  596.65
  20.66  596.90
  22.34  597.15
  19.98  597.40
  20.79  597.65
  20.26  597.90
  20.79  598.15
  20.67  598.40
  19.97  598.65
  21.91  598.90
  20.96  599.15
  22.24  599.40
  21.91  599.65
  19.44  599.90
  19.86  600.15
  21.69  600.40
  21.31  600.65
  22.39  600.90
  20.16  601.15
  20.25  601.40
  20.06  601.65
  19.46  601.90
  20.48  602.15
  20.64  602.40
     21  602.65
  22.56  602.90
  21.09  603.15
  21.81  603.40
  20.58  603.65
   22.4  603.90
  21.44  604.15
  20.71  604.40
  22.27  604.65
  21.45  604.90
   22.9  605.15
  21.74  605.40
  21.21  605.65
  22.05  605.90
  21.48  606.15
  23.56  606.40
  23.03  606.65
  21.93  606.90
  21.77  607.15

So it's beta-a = 441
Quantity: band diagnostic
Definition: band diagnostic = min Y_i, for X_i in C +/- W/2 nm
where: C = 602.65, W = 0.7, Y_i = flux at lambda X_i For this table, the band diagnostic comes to 20.64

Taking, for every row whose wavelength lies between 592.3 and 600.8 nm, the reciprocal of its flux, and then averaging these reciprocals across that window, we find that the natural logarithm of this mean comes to -3.03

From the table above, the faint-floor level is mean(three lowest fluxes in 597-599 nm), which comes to 20.07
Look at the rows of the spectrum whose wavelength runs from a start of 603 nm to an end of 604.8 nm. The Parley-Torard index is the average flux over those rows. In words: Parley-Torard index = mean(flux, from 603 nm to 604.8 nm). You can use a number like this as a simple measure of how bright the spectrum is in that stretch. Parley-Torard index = 21.5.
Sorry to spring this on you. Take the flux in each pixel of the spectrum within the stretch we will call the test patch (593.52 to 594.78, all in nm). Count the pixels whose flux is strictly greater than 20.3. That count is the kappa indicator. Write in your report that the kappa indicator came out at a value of 4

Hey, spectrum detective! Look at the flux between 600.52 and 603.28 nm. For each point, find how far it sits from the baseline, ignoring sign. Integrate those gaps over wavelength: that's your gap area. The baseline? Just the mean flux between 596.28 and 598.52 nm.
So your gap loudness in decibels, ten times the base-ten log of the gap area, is 3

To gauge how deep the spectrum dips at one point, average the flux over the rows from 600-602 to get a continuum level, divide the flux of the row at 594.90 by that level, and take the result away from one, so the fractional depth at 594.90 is 0.06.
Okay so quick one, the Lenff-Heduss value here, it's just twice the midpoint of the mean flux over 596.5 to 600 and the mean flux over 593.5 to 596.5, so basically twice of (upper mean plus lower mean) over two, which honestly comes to 41.5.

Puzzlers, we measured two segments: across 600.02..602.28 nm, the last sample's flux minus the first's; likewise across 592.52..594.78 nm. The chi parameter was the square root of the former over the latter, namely 7.9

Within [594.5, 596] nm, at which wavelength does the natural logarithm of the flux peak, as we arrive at 595.40 nm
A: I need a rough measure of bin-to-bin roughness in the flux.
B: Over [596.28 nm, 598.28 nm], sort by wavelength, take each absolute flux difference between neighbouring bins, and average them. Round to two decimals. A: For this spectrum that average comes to 1.19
